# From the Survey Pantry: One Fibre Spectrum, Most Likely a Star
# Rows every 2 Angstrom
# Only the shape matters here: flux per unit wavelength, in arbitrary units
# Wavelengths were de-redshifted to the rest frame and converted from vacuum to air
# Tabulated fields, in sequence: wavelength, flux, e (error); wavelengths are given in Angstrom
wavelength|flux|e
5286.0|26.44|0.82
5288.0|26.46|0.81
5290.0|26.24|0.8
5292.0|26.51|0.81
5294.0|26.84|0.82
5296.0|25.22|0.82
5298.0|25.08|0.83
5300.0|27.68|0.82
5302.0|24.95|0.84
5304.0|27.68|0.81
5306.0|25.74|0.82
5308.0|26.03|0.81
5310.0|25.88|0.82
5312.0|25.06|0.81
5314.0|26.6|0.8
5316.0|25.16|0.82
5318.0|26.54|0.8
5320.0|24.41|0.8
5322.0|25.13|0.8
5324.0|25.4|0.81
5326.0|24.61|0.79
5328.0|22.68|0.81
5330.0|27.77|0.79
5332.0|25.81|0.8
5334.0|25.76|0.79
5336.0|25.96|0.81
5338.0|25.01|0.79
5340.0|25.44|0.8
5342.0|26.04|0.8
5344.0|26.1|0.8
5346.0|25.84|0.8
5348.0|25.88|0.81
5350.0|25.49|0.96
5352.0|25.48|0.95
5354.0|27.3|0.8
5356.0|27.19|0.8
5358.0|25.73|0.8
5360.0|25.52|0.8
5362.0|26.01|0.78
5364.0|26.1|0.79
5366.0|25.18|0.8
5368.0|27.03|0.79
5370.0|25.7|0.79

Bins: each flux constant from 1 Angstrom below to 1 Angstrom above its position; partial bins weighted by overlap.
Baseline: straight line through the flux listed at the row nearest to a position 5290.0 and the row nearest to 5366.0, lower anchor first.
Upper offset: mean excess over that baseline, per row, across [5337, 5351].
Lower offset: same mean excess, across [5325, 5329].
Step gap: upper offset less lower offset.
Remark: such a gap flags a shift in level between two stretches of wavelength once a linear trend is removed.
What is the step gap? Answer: 2.28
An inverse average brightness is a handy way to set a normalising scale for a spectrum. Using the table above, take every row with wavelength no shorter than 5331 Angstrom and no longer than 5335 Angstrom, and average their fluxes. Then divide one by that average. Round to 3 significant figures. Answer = 0.0388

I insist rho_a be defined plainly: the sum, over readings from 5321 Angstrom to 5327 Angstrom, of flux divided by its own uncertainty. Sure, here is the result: 94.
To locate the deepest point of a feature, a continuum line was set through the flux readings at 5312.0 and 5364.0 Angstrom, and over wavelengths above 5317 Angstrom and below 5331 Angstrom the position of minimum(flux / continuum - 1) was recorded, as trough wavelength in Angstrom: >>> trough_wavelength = 5328.0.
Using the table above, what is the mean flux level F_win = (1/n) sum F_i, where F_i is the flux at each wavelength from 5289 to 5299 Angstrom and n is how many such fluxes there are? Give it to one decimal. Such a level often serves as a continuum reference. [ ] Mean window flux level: 26.0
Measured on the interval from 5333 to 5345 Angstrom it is 25.7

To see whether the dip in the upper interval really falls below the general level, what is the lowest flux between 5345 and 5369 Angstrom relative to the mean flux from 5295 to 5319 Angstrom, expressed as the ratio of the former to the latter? 0.970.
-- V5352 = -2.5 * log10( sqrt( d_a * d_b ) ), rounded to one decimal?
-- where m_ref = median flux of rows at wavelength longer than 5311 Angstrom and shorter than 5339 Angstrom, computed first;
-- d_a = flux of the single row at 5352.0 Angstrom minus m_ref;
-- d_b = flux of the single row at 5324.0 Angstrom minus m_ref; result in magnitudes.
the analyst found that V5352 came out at 2.0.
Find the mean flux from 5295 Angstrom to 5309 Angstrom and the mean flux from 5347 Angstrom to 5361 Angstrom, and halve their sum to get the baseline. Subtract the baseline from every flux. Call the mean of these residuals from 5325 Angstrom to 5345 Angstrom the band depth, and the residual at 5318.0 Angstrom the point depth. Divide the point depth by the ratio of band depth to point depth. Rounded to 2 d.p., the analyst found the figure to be -0.40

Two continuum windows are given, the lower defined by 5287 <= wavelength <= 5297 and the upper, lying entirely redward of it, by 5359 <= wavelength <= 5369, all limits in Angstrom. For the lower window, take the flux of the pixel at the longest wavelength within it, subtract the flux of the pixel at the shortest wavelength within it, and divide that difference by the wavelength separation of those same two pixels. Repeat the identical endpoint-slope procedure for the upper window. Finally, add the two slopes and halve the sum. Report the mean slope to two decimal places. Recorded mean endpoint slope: 0.02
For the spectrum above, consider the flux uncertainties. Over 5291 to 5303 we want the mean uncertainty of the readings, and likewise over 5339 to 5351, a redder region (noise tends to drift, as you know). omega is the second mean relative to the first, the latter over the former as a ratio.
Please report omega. 1.01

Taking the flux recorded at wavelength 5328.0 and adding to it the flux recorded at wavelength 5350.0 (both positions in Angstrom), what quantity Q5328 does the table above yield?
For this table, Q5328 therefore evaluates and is 48.2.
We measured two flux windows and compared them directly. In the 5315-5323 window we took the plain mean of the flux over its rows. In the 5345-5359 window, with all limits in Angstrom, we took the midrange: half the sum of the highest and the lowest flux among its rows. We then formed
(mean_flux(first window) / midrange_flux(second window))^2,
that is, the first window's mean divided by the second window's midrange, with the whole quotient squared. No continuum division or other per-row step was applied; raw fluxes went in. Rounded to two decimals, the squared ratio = 0.92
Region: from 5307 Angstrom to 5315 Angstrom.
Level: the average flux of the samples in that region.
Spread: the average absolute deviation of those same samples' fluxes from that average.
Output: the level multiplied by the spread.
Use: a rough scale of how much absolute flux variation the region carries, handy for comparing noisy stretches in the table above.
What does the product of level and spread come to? 11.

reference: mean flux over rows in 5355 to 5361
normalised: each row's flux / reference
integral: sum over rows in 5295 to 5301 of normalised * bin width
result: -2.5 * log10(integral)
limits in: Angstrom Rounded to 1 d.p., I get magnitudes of -1.9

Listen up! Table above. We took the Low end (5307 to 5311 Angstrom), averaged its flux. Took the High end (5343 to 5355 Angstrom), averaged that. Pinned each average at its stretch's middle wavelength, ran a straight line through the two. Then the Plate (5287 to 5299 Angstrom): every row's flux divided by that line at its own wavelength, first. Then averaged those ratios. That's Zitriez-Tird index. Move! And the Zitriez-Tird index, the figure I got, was 1.00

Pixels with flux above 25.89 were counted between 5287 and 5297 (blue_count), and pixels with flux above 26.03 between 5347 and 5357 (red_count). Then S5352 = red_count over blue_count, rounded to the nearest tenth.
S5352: 0.5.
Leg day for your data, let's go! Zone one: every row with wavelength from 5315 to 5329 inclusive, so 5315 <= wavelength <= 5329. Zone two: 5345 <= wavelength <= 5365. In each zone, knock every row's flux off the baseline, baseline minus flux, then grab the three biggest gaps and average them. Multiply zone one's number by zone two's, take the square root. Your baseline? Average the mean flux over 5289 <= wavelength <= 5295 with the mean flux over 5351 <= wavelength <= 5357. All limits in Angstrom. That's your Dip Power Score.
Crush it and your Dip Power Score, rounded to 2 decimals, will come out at 1.72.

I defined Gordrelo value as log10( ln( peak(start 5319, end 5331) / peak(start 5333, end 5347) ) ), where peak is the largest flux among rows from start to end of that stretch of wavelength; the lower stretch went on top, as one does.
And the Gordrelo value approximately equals -1.2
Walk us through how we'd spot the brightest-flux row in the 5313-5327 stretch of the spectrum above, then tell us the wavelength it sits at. 5314.0 Angstrom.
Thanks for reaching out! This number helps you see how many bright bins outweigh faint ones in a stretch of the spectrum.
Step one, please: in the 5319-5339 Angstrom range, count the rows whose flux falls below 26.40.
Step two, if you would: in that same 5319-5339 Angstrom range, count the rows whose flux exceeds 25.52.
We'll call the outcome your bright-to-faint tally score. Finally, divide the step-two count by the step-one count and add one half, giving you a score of 0.9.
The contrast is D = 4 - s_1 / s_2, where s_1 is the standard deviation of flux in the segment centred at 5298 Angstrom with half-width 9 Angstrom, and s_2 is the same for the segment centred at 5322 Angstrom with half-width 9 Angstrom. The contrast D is 3.3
